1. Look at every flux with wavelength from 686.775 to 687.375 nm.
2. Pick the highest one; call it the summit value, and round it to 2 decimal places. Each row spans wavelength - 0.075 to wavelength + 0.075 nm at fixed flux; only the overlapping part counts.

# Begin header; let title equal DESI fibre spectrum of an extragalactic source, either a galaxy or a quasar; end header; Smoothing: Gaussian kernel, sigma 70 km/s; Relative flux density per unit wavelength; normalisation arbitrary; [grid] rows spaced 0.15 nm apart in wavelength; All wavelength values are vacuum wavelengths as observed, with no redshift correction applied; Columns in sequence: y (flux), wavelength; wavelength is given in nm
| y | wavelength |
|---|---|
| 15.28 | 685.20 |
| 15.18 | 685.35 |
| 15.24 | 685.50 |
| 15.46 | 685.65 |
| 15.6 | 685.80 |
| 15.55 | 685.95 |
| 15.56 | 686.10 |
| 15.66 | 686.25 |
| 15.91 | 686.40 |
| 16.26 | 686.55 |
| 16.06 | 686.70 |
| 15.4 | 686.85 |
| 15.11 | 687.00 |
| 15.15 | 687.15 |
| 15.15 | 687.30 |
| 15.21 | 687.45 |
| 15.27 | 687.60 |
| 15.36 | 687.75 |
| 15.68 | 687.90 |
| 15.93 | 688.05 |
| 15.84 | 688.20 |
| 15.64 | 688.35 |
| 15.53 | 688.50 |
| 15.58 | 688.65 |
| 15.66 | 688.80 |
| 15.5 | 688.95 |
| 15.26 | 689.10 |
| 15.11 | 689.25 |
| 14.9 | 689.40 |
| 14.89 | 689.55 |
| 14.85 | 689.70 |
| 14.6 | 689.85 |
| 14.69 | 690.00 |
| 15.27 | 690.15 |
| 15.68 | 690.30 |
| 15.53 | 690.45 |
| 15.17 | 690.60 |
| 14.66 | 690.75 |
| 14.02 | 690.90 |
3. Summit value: 15.40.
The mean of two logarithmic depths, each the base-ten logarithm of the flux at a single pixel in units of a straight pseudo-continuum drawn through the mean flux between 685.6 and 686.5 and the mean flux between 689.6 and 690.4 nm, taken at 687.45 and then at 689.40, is -0.006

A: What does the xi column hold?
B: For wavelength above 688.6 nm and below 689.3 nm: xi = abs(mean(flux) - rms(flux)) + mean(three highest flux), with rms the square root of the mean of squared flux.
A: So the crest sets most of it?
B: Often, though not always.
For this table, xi 15.58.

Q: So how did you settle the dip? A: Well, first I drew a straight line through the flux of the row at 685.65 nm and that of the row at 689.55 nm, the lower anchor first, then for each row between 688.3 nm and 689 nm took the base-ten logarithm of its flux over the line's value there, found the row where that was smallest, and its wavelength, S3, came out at 688.50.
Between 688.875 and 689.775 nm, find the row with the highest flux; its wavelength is 688.95 nm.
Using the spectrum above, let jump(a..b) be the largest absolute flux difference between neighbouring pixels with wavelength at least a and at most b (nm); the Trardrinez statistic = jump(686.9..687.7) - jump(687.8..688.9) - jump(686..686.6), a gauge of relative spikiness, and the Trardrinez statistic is -0.54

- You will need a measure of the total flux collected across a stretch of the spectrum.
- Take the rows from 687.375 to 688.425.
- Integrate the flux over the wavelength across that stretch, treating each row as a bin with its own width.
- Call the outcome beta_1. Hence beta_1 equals 16.3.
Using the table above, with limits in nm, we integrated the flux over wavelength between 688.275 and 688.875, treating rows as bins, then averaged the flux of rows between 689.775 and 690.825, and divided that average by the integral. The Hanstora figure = 1.61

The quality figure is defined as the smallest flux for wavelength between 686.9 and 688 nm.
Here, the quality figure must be 15.11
